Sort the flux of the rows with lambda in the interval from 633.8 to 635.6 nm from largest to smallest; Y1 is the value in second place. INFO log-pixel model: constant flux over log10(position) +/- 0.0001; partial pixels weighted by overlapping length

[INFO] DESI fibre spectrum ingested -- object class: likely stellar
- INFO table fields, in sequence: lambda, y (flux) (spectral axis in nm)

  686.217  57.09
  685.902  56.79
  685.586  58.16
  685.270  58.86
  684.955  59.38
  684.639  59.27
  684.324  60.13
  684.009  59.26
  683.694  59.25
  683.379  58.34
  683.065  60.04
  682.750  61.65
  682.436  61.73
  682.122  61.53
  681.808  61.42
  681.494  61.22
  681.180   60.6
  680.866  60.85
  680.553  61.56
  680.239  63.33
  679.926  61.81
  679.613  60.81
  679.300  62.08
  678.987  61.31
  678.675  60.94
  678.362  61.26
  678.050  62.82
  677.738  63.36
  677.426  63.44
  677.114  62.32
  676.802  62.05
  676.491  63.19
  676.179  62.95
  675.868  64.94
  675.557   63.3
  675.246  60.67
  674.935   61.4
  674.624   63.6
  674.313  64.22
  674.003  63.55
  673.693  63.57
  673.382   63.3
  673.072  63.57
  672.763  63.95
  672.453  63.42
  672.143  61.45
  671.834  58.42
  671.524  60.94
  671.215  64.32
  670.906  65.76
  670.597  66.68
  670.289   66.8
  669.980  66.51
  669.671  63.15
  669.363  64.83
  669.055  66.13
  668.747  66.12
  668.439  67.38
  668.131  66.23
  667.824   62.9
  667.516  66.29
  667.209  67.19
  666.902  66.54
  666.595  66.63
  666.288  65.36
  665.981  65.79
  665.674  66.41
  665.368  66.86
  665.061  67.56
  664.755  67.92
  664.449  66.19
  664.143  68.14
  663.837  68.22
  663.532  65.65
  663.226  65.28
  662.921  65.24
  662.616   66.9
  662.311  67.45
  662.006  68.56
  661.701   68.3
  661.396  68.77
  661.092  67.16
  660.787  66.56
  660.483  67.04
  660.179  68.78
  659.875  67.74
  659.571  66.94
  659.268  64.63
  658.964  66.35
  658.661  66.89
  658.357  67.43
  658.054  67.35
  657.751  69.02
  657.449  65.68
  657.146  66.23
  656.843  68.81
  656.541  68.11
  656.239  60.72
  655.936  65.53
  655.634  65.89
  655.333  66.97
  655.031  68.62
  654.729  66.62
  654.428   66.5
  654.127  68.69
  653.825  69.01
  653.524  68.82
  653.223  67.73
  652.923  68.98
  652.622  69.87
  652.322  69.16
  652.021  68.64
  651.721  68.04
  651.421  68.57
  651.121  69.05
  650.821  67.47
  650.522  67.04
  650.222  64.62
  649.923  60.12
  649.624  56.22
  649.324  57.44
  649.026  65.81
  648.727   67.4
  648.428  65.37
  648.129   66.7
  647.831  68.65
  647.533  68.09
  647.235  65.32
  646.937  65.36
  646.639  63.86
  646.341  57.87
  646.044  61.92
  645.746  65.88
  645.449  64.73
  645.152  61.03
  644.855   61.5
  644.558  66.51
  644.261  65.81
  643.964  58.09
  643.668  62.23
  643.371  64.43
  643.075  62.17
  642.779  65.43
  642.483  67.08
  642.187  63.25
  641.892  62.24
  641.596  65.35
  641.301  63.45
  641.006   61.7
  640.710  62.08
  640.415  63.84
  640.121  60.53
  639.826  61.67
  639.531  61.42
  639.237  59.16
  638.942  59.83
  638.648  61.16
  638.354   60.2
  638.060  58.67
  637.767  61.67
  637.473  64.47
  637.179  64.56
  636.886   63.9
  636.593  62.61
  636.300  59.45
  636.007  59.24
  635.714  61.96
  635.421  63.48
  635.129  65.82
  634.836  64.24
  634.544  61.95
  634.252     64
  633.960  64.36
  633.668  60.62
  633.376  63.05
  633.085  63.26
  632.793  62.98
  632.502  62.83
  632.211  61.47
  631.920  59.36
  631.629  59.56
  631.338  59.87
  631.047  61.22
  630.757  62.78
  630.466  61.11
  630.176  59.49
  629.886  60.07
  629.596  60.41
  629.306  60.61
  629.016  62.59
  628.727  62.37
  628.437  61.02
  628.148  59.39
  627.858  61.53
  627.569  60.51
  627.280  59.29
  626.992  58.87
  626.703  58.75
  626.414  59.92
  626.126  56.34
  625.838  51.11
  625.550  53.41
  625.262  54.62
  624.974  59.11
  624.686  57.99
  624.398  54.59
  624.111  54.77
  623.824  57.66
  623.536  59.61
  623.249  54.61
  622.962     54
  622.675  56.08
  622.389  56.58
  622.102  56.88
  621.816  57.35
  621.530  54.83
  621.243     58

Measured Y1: 64.36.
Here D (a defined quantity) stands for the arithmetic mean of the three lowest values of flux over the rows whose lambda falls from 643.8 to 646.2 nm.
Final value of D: 60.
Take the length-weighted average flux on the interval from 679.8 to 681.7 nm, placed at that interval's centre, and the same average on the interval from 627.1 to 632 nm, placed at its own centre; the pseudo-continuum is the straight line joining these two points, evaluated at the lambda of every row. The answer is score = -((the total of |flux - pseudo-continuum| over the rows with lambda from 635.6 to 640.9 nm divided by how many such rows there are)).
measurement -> -1.6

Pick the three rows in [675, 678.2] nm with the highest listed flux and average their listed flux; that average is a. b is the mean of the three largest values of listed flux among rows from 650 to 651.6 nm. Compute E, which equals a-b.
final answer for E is -4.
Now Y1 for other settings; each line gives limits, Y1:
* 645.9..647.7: 65.36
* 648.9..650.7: 65.81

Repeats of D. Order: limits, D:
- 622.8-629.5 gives 53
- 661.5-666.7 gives 65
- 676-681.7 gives 61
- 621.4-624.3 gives 54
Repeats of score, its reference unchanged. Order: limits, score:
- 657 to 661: -5.8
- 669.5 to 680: -1.9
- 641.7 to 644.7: -3.4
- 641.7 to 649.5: -3.8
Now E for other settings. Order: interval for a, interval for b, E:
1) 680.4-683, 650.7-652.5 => -7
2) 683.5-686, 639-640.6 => -3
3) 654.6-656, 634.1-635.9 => 3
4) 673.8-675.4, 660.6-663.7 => -5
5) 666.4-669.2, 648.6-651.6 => -1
